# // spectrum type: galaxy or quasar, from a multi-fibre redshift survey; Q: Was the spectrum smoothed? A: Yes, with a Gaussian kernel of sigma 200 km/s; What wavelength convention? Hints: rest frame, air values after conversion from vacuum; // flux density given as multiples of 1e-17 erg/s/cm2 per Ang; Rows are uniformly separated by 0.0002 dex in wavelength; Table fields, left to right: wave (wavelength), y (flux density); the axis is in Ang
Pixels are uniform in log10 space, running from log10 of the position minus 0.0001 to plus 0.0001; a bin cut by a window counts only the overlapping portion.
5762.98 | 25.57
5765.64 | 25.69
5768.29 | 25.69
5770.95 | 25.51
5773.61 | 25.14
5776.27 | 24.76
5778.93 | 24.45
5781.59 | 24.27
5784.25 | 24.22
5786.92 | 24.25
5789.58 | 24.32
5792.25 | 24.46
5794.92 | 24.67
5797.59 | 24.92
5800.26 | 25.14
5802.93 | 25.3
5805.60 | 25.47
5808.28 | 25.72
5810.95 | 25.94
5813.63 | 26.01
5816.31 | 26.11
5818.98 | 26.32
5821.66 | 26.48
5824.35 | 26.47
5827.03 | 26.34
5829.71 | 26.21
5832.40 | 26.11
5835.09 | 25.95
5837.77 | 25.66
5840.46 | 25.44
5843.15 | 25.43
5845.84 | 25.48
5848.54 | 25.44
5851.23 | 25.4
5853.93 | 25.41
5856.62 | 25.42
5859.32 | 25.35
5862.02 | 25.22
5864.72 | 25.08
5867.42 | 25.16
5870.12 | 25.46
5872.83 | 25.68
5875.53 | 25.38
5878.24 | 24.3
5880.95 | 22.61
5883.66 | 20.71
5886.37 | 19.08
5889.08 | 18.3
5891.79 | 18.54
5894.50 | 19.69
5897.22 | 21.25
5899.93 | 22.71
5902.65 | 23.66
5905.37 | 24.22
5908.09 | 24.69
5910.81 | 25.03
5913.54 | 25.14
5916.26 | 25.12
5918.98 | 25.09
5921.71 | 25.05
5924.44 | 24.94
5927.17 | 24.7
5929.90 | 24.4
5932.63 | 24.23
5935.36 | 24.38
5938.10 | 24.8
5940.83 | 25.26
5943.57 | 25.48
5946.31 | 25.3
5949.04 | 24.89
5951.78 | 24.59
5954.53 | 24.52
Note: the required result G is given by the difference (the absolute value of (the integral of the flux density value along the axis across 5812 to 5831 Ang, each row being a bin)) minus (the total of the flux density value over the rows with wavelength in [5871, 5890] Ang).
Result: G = 343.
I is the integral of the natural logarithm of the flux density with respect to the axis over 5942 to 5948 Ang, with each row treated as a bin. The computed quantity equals 19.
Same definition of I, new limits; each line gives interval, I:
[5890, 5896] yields 18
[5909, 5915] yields 19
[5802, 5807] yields 16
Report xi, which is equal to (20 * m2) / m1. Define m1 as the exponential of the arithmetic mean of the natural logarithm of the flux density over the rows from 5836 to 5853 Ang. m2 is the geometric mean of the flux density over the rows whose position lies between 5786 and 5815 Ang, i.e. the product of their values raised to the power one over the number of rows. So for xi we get 19.7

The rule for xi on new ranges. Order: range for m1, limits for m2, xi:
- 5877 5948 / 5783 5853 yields 21.9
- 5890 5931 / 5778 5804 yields 20.9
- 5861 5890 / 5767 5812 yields 21.5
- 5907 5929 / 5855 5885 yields 19.6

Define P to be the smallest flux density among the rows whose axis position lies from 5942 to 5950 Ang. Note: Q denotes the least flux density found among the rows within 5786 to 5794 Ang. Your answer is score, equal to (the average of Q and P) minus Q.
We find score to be 0.3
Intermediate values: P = 24.89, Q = 24.25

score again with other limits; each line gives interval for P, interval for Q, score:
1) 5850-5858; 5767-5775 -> 0.1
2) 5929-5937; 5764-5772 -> -0.6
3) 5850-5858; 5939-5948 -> 0.1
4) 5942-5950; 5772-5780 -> 0.2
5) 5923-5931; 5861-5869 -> -0.3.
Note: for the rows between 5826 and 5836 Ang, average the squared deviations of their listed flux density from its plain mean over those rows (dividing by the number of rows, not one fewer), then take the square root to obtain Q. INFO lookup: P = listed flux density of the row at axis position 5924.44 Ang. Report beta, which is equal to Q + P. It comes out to 25.1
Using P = 24.94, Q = 0.14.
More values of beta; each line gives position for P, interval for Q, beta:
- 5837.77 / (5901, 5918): 26.2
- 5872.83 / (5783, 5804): 26.1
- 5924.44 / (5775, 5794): 25.1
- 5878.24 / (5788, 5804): 24.7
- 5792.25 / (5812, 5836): 24.6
